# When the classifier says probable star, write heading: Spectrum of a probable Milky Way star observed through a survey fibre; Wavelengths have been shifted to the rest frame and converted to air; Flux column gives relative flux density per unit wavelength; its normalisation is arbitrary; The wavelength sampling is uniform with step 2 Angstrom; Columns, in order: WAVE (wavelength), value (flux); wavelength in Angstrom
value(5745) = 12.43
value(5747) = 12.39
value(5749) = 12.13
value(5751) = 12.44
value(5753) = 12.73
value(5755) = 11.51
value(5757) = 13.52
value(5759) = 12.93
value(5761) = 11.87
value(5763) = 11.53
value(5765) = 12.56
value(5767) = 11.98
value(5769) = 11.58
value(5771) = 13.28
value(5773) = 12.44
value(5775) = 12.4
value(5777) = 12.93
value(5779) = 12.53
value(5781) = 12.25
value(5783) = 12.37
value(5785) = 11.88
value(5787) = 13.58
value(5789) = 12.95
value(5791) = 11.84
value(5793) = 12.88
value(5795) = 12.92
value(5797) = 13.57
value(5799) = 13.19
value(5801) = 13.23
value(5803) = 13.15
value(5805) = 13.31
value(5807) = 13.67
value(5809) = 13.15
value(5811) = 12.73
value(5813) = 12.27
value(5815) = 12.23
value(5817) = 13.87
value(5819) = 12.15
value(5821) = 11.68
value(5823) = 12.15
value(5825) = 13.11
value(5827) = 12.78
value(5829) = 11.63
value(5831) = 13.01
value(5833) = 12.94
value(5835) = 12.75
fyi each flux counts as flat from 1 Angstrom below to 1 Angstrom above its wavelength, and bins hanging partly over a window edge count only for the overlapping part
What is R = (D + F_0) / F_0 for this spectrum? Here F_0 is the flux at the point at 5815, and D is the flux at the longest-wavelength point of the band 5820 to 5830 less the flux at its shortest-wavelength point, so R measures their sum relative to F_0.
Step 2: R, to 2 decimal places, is 1.00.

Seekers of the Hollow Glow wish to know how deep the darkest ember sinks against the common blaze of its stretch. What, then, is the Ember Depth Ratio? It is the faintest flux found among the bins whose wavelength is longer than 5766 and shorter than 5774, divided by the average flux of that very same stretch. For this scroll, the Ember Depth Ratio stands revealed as 0.94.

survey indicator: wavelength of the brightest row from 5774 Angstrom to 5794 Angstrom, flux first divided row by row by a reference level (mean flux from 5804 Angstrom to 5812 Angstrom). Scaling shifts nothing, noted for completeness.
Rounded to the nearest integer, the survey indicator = 5787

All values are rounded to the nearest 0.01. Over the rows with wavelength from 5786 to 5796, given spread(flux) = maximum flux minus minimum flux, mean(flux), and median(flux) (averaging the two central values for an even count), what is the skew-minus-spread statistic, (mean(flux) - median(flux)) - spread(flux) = -1.83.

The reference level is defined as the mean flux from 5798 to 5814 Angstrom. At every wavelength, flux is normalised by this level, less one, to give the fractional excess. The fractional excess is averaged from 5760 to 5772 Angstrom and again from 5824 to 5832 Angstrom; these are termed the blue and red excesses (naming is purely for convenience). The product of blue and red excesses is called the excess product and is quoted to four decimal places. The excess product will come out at 0.0025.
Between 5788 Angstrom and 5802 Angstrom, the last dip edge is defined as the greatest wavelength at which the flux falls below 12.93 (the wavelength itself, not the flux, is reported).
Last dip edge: 5795 Angstrom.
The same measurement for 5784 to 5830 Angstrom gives 5829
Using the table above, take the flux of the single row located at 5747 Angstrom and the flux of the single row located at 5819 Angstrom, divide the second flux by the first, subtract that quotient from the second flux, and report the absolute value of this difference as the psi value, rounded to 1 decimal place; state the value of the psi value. 11.2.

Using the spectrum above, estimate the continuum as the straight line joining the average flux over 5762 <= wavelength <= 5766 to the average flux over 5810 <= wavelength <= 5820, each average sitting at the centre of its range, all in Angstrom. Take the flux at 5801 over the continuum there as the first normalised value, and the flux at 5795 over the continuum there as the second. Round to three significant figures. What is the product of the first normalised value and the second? 1.10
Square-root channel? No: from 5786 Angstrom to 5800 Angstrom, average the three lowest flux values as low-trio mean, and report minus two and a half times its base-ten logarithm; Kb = -2.75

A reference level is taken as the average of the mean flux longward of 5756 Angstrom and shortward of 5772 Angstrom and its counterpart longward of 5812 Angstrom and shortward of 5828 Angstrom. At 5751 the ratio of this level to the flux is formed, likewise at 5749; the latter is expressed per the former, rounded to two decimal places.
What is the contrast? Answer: 1.03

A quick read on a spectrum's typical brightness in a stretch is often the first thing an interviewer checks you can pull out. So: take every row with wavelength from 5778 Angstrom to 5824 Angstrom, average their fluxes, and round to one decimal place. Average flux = 12.8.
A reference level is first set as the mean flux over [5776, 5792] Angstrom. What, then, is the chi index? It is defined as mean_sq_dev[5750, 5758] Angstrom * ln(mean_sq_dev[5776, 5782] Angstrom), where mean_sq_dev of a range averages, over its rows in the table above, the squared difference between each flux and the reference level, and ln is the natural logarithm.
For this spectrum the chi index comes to -1.3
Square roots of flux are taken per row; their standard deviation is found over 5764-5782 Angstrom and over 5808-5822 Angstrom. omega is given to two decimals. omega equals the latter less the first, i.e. 0.03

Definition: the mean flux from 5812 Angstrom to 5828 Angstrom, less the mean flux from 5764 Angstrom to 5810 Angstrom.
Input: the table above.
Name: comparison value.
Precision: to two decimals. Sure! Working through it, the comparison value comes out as -0.24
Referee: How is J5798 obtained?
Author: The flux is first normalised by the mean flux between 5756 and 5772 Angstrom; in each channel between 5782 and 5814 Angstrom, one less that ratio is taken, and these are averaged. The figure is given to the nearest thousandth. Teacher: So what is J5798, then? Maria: -0.041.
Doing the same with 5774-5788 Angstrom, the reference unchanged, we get -0.013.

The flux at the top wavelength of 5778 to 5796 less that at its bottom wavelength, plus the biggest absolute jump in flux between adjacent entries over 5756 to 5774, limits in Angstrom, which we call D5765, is 2.1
